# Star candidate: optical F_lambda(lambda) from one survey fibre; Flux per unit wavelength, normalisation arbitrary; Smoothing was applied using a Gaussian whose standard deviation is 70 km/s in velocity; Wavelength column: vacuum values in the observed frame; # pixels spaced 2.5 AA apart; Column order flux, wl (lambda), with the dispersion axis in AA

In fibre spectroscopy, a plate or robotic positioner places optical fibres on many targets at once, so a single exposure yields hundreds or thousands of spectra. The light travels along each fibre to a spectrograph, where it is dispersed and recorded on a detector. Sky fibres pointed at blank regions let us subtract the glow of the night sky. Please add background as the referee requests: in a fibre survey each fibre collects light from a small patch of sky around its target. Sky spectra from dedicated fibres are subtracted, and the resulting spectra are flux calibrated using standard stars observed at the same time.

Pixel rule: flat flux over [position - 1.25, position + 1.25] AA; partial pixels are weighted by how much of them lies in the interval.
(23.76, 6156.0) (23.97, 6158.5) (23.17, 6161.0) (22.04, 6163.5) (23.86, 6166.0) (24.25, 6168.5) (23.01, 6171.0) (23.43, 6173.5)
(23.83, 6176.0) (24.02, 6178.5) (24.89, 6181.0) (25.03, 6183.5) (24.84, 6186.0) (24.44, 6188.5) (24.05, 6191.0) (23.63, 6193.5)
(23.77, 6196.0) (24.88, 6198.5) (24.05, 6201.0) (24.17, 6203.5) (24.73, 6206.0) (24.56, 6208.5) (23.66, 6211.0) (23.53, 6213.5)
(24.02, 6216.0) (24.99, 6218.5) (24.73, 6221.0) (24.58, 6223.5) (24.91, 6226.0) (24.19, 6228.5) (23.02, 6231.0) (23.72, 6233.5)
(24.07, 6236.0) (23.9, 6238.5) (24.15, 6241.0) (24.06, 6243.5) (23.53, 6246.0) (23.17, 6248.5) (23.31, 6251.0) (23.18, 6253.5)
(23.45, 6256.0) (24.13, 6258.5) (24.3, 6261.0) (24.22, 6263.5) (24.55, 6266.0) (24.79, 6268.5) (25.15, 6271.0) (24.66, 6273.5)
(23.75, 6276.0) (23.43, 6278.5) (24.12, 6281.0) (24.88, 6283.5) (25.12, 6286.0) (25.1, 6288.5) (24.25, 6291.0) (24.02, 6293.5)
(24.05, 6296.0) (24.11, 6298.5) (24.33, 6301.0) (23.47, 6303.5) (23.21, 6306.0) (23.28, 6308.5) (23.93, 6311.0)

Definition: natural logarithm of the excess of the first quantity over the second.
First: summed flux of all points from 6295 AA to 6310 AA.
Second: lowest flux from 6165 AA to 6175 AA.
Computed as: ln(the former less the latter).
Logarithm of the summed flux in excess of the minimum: 4.8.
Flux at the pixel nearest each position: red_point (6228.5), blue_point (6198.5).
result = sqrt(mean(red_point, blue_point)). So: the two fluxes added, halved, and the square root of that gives 4.953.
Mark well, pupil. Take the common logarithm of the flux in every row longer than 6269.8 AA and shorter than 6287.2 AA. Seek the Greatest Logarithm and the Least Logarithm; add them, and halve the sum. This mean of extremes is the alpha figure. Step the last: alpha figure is 1.39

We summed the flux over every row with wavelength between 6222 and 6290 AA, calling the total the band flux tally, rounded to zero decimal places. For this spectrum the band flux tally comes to 651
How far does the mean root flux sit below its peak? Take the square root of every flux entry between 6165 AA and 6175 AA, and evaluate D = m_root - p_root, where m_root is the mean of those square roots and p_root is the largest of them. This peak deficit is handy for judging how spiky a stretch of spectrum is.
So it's -0.063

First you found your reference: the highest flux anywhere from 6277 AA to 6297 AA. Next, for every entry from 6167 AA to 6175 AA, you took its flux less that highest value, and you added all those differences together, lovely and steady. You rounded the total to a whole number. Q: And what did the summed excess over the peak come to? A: -5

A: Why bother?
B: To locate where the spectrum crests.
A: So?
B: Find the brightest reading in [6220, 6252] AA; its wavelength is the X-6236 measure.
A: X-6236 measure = 6226.0 AA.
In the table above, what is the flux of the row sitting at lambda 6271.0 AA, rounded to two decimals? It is 25.15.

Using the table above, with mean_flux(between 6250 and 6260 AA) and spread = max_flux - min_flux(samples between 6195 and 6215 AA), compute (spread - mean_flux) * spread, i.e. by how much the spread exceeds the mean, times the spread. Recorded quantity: -30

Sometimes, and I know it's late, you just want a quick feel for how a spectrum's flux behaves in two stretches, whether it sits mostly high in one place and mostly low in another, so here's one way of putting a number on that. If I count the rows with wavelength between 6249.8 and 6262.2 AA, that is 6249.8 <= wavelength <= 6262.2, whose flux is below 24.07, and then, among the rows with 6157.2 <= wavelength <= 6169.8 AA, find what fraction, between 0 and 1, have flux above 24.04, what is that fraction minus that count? -2.8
